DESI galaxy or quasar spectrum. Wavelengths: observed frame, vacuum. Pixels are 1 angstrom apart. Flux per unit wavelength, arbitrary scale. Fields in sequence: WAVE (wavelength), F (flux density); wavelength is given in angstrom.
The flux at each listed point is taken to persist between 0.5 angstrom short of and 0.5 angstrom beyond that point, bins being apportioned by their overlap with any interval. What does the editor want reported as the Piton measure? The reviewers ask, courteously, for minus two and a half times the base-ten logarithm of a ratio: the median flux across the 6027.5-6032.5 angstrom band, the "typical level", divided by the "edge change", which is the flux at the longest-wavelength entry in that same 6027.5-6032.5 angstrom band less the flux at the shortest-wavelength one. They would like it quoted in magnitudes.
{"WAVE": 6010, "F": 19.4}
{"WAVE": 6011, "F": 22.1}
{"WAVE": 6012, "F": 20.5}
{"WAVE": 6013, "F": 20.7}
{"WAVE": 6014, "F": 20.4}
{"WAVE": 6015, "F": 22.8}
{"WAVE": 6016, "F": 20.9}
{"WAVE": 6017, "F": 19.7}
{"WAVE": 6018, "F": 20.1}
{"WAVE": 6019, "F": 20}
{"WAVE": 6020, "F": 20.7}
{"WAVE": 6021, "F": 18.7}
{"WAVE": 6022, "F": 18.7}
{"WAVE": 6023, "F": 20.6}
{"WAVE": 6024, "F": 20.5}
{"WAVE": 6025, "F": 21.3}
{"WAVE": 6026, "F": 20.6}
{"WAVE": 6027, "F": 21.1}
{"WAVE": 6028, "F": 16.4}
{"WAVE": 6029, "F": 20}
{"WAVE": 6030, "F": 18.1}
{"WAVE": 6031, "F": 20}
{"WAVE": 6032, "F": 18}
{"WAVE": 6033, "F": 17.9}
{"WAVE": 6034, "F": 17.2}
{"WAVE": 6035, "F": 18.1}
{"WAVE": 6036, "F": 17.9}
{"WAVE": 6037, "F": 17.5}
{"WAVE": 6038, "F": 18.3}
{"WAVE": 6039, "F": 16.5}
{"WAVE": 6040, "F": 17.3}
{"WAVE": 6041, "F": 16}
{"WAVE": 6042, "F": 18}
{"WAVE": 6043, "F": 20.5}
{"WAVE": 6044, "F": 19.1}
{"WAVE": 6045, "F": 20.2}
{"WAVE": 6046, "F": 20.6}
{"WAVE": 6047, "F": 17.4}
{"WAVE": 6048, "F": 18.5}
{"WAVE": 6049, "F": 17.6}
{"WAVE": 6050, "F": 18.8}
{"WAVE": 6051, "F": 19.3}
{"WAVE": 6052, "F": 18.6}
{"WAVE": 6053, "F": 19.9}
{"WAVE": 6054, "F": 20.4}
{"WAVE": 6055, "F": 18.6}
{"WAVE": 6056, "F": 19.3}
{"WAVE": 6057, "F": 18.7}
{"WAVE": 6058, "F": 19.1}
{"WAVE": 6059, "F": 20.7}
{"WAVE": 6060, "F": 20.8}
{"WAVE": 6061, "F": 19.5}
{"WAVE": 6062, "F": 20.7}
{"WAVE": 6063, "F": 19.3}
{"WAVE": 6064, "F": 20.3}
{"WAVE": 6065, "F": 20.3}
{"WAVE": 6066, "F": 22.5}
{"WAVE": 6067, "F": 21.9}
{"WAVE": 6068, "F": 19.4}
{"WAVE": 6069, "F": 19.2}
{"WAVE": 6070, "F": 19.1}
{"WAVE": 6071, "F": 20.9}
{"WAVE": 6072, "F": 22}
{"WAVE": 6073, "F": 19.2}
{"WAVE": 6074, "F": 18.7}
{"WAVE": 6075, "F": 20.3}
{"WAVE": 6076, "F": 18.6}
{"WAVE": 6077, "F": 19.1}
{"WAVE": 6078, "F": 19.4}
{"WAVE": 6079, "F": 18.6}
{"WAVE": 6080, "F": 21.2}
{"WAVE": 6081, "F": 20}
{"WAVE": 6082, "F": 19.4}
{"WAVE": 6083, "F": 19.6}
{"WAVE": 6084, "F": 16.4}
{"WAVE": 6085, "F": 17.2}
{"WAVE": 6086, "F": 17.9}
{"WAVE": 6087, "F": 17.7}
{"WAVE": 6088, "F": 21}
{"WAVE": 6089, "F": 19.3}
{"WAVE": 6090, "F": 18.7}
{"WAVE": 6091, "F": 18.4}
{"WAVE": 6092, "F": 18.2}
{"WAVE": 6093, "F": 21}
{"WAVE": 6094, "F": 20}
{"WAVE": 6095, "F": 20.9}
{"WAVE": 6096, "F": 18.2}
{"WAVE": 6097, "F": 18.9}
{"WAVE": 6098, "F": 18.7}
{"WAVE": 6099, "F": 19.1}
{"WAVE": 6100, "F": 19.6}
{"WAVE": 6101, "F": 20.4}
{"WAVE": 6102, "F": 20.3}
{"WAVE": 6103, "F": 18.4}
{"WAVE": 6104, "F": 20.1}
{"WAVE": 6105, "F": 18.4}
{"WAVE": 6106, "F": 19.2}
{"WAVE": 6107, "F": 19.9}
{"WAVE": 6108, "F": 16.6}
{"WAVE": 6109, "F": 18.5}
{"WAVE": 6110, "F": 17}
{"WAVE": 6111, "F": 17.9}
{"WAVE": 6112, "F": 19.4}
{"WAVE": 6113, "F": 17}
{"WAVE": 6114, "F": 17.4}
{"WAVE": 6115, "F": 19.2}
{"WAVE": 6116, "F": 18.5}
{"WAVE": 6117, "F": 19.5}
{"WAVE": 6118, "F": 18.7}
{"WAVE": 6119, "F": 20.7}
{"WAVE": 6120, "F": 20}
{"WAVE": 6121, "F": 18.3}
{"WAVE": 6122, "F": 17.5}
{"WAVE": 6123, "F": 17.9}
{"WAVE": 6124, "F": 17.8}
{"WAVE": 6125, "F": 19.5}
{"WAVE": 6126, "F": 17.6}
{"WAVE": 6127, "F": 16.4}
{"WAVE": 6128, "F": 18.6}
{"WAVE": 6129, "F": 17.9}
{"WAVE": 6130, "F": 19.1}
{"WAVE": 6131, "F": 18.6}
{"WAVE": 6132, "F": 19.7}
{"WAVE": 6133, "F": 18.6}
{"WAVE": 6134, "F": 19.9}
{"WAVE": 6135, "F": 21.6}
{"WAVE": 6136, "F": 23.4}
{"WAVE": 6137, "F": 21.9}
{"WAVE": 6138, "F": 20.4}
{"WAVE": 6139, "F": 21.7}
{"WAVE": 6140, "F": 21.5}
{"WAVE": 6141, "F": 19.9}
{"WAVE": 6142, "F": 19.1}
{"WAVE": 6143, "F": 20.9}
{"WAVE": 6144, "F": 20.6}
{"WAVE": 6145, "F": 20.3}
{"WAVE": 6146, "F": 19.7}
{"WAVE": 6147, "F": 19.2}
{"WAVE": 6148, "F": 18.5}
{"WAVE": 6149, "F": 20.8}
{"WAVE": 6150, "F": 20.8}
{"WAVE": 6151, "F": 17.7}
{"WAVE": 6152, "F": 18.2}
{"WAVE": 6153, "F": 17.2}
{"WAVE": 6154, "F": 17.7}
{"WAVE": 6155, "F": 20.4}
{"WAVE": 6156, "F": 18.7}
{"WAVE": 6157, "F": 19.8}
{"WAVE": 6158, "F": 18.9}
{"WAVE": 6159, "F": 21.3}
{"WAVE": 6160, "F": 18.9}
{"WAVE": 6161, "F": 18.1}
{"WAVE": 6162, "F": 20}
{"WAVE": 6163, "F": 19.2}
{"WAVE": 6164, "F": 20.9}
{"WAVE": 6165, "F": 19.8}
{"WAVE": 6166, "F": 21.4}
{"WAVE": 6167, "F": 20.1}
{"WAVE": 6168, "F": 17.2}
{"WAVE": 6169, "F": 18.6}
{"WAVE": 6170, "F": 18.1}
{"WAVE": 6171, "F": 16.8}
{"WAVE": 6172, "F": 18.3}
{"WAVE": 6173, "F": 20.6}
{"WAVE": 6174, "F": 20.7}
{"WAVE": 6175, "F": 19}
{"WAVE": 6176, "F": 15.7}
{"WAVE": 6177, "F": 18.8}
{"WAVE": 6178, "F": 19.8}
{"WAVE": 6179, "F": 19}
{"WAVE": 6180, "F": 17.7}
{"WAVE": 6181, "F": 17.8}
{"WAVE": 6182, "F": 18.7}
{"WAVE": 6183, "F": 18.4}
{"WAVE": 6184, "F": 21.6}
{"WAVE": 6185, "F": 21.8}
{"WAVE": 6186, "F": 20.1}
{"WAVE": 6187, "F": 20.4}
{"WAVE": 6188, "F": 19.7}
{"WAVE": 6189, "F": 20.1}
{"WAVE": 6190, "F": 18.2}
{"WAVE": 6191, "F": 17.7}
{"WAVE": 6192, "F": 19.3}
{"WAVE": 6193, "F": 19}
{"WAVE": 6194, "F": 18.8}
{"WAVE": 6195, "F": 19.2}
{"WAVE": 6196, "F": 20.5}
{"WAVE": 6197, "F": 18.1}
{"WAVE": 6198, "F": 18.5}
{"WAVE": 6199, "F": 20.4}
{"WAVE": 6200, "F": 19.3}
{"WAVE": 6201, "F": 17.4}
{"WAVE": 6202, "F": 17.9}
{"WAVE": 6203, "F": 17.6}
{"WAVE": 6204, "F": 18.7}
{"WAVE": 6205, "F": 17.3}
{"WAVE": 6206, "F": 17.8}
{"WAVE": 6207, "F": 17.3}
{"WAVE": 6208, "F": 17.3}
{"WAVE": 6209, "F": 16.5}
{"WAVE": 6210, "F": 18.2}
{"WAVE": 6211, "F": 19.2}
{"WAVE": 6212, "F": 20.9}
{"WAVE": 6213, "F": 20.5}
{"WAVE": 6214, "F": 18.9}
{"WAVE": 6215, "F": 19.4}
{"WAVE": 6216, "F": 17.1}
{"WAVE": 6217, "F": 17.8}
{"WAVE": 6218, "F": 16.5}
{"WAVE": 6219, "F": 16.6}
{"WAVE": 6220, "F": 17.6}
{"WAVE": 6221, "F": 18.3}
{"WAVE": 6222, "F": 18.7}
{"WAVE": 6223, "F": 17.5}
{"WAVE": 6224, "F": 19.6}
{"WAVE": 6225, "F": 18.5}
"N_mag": -2.6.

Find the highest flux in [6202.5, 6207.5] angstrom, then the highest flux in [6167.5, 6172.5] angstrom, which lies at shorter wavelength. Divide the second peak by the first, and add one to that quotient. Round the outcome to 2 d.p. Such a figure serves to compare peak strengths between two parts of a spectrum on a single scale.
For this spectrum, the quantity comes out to 1.99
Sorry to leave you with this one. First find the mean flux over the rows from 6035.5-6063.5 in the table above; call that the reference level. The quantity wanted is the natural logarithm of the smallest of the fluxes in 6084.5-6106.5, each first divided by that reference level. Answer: -0.094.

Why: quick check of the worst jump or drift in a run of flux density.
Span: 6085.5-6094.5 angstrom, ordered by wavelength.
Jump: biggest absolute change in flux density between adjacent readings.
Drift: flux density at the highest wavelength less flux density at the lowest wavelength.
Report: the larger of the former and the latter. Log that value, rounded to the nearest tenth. 3.3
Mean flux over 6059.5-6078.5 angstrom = 20.1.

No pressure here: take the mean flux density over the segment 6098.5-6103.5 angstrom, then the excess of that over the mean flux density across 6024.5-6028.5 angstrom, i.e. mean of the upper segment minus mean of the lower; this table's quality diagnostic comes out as -0.3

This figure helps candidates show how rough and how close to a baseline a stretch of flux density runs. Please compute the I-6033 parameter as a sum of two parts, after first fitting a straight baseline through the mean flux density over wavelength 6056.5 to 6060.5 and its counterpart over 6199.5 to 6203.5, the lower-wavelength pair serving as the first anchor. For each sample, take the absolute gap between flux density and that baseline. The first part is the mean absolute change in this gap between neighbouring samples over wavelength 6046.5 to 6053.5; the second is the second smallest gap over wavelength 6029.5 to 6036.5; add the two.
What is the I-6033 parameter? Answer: 3.0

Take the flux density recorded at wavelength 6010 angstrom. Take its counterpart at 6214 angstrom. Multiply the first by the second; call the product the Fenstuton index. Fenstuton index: 367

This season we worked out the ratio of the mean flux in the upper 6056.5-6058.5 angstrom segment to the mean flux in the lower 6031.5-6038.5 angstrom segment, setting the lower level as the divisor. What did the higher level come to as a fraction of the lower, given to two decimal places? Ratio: 1.06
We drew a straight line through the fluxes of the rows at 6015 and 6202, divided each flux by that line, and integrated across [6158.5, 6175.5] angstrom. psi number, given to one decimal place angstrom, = 17.5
